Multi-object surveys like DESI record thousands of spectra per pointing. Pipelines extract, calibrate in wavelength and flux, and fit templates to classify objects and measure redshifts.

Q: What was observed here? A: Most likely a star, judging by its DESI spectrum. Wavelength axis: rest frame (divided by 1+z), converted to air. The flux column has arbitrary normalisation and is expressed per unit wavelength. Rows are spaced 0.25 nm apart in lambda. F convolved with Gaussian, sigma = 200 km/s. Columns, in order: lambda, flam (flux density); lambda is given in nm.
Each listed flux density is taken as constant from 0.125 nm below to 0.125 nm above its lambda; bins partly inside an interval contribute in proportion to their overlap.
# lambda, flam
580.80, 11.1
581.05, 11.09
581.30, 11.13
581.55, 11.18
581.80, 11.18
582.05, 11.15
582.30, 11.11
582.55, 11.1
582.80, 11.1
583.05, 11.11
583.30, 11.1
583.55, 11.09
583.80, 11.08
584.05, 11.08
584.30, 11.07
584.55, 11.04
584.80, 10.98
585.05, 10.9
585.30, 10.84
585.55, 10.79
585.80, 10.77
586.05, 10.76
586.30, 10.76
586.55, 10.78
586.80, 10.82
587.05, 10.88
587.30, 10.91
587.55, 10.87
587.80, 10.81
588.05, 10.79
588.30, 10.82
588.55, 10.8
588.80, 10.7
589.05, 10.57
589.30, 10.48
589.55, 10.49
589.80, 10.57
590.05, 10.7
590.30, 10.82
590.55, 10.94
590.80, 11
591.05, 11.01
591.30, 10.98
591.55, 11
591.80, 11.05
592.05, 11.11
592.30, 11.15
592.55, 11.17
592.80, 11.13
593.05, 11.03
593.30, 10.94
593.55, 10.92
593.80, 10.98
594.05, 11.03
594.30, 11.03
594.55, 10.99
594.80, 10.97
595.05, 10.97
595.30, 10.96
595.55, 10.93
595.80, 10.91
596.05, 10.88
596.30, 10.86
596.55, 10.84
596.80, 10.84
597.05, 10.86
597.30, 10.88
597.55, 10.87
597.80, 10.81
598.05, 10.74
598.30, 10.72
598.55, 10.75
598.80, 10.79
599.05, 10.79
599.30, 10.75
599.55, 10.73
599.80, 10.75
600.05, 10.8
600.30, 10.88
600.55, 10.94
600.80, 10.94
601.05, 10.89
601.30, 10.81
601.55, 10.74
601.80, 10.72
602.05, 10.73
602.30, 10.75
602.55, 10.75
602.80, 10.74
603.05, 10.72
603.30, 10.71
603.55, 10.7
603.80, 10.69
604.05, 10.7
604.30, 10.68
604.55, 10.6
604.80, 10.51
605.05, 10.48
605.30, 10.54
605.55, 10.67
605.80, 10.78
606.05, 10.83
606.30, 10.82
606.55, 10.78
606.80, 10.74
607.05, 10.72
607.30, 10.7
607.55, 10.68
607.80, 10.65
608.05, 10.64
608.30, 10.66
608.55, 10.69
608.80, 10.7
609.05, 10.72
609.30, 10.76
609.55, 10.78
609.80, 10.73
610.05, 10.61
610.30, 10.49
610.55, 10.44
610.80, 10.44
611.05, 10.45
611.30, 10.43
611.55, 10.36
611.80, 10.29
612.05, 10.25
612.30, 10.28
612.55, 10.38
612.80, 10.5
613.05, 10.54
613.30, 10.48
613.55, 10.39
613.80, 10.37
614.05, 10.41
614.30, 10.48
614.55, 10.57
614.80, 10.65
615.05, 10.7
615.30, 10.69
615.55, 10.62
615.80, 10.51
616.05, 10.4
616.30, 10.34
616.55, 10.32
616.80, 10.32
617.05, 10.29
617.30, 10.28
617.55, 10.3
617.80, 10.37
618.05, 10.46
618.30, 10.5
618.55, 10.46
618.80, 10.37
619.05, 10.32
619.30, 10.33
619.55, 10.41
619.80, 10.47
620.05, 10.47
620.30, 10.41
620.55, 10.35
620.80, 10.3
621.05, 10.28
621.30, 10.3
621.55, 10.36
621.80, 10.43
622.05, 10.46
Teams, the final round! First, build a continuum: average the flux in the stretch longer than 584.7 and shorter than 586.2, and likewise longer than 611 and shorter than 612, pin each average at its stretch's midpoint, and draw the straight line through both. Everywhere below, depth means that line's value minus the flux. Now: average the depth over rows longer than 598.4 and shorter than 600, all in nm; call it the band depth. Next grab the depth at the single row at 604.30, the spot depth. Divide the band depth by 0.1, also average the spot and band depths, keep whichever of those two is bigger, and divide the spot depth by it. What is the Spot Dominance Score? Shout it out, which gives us 1.03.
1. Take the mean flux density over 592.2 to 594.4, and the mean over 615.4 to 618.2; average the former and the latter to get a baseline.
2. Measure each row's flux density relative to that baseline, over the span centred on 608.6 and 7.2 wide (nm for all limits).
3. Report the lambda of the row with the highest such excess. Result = 606.05 nm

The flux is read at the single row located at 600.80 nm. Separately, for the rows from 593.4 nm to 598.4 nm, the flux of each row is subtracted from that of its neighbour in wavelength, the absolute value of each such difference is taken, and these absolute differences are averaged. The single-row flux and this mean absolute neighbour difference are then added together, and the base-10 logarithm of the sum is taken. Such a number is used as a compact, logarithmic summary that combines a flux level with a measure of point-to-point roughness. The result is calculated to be 1.040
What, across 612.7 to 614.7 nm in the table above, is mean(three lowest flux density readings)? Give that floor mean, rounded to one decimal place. 10.4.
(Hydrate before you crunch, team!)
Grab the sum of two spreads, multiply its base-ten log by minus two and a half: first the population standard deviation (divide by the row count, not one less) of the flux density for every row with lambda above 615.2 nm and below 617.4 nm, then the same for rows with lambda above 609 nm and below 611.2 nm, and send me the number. 1.4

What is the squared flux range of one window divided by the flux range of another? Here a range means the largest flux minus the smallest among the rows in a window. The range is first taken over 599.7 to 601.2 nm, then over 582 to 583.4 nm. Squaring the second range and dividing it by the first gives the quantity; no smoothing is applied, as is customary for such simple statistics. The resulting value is 0.01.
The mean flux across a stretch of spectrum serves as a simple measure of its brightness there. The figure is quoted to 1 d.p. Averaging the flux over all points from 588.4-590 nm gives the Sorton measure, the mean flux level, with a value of 10.6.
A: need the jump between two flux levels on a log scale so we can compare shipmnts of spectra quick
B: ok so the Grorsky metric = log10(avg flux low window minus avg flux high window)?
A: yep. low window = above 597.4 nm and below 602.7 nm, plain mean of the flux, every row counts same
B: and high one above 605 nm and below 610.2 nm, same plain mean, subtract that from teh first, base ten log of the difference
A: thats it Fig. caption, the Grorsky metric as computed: -1.0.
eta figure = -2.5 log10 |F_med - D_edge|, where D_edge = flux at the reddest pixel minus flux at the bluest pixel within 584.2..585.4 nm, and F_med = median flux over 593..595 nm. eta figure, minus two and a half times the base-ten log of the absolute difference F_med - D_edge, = -2.62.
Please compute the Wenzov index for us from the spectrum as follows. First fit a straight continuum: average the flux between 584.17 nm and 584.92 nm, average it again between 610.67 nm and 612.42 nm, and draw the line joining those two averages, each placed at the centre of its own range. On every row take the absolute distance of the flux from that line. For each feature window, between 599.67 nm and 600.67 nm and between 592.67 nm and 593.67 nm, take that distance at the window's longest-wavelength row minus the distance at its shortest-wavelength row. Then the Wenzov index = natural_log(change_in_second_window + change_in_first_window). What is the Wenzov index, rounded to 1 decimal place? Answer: -4.1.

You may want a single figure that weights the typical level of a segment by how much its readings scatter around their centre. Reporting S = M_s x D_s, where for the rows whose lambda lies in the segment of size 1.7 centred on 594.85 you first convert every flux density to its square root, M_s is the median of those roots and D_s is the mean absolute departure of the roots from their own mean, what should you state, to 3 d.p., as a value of 0.014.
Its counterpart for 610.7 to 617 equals 0.051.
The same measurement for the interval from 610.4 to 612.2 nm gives 0.034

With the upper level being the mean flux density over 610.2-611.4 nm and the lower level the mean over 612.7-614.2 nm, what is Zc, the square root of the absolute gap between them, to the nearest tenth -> 0.0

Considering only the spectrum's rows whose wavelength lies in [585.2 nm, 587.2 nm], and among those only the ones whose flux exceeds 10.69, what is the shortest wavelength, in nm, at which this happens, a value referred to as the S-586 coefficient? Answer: 585.30 nm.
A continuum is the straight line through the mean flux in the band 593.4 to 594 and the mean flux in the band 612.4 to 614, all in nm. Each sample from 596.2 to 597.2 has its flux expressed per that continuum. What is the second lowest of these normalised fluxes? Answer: 1.00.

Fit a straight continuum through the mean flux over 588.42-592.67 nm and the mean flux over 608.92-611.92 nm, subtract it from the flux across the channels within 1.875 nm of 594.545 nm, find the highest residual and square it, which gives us 0.096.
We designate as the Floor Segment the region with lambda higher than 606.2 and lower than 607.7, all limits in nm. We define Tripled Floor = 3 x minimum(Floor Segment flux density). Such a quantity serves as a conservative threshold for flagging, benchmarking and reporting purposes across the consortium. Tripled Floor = 32.04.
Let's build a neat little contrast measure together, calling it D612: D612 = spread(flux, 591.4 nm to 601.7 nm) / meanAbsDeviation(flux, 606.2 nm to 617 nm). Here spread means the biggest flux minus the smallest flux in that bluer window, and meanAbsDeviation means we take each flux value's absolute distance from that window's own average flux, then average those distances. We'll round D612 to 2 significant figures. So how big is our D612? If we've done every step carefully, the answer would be 3.1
